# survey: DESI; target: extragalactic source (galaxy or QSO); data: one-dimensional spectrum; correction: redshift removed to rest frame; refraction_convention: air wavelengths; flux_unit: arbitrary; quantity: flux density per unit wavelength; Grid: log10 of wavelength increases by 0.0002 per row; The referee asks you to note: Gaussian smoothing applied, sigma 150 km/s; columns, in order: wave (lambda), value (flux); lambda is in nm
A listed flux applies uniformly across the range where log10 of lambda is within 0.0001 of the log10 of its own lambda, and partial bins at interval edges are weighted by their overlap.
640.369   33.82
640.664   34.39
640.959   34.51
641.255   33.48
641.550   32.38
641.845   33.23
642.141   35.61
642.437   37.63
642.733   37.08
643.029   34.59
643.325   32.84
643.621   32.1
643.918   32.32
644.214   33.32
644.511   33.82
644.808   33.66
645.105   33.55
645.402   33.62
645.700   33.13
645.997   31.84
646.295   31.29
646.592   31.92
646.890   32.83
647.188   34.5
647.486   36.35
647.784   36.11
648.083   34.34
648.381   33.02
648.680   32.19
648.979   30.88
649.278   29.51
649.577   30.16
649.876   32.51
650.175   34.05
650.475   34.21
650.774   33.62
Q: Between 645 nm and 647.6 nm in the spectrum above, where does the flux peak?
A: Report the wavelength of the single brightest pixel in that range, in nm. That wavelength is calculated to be 647.486 nm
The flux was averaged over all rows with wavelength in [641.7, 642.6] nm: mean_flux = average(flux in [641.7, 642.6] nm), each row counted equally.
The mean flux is 35.5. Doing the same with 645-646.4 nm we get 32.7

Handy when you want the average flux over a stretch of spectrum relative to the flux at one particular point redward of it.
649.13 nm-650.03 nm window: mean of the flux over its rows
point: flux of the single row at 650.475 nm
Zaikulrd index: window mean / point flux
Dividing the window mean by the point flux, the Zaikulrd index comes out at 0.90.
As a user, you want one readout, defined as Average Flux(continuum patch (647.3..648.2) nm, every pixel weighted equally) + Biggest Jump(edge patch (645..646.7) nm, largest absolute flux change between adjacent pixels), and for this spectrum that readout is 36.9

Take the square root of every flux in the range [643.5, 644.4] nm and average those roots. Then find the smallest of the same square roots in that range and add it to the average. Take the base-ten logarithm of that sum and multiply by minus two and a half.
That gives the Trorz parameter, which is -2.640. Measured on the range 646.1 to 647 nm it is -2.628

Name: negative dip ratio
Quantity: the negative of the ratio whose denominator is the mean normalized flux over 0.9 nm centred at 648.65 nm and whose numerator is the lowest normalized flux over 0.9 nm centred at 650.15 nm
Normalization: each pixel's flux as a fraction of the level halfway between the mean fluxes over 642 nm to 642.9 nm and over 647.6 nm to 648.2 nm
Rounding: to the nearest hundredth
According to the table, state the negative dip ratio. -1.01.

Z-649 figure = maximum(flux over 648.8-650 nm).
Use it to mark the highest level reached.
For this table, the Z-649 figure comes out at 32.51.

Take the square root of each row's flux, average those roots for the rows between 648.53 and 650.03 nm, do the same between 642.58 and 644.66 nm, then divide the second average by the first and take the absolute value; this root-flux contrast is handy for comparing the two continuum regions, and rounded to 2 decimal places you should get 1.04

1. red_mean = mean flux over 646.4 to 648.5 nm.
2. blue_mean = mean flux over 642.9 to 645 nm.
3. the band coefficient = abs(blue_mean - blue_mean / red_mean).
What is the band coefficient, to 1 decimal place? 32.3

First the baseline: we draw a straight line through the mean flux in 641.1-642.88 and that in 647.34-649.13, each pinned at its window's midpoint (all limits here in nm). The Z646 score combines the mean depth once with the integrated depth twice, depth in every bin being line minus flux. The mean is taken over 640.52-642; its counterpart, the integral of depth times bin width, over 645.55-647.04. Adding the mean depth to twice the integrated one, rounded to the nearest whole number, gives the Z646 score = 7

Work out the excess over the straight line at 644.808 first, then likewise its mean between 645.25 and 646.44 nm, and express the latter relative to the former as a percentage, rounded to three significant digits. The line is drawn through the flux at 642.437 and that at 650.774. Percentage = 124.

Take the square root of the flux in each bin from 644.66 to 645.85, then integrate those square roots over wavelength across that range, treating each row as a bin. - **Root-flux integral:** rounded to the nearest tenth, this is 6.9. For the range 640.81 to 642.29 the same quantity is 8.6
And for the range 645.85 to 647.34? 8.5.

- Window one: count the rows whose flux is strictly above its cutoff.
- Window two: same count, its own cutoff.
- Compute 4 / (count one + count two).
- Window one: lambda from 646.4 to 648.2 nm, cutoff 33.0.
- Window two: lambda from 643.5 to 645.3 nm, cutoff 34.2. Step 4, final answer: 1.0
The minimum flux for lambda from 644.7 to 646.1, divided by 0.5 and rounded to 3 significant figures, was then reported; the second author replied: 63.7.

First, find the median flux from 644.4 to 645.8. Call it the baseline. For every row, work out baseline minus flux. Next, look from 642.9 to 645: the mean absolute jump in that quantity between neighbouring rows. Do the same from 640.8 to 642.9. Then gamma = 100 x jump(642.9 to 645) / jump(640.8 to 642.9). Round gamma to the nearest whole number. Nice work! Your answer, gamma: 55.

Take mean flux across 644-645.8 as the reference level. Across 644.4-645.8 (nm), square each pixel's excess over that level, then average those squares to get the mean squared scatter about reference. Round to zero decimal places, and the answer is 0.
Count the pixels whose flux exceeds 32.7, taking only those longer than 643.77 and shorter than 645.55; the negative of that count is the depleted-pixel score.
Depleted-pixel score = -5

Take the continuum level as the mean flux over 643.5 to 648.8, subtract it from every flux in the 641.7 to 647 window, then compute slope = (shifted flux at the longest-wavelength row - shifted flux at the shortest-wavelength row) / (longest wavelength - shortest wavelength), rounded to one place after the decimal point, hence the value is -0.1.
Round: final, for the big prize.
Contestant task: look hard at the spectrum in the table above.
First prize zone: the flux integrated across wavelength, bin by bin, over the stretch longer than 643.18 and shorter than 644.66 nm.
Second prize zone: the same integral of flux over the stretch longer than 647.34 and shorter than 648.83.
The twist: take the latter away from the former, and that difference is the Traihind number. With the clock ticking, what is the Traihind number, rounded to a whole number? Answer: -3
